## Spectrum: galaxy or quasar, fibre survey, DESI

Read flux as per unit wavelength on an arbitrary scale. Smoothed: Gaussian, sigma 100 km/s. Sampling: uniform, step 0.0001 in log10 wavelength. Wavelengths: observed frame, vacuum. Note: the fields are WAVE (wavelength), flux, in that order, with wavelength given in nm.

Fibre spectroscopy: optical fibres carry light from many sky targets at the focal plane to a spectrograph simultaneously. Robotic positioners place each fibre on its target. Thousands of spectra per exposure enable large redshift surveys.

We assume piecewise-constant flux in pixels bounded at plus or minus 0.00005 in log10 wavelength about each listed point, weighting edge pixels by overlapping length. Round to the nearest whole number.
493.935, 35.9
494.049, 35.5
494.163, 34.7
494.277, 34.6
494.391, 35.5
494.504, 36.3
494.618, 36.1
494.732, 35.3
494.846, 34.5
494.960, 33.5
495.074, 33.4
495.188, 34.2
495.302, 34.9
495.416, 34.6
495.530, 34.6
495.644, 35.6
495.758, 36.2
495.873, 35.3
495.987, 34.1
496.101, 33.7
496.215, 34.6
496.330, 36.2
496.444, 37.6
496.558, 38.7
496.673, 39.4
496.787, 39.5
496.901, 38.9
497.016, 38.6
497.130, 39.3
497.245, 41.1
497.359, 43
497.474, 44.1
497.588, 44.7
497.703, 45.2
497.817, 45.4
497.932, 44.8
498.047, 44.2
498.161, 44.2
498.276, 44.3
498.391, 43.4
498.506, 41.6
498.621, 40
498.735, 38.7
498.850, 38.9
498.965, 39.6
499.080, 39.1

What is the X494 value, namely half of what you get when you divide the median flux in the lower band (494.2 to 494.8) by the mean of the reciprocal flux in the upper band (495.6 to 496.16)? 620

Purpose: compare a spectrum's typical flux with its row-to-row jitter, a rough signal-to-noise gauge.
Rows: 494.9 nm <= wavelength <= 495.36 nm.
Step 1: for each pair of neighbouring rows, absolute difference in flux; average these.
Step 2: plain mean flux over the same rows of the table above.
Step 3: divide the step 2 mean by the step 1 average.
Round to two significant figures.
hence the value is 64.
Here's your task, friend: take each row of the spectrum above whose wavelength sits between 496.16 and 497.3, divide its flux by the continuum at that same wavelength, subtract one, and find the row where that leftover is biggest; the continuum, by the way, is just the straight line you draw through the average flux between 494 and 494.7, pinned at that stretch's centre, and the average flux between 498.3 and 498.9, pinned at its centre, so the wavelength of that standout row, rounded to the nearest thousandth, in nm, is 497.245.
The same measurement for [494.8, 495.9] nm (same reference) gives 495.758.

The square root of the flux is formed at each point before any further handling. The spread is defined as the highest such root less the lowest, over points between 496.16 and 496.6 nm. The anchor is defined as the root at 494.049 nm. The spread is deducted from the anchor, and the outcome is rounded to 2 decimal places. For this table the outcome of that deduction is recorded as 5.62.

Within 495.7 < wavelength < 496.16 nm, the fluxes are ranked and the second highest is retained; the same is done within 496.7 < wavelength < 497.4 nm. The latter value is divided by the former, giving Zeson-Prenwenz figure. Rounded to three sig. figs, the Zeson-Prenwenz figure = 1.16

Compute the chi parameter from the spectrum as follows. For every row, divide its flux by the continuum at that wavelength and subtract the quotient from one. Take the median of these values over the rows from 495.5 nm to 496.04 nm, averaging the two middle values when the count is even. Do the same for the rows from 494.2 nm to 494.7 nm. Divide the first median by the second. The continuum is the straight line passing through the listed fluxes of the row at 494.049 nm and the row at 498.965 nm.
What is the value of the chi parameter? 21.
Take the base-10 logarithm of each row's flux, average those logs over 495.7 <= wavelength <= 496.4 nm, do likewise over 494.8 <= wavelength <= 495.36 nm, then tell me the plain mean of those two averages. 1.538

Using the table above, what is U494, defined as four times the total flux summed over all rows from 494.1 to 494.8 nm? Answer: 850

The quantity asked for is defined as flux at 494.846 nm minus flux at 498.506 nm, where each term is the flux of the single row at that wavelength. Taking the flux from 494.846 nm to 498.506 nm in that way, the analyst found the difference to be -7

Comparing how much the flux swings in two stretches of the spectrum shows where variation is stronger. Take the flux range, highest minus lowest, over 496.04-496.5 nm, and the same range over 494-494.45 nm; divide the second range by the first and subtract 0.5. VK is -0.3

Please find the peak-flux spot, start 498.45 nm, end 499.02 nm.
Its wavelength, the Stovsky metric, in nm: 498.506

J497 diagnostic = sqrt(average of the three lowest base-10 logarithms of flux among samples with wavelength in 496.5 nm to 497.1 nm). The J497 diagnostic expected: 1.26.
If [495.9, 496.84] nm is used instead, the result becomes 1.24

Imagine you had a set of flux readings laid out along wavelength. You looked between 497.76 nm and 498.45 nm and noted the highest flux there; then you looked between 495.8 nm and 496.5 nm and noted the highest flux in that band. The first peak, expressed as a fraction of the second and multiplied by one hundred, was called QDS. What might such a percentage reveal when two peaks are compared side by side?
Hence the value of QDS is 121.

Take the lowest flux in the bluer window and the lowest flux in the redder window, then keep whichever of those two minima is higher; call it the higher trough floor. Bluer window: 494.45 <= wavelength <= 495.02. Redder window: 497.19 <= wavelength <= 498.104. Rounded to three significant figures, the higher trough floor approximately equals 41.1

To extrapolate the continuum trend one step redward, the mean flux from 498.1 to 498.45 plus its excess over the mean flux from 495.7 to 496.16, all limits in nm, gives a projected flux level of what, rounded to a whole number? 53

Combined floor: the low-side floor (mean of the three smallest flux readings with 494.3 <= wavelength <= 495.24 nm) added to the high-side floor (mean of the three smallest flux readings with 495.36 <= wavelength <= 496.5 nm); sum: 68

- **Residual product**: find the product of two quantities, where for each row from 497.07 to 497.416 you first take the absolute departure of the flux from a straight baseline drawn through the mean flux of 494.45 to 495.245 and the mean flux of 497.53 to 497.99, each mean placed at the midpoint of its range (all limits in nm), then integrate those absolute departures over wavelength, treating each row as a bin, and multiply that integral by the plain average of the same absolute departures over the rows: 1.5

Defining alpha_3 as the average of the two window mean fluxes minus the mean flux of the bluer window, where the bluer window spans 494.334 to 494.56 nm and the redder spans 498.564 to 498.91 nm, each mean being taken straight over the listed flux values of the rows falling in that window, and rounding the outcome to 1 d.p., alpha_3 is 1.6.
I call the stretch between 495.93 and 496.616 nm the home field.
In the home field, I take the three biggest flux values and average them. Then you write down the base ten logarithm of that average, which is 1.57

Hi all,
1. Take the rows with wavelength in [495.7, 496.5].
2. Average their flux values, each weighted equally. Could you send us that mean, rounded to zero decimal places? 35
